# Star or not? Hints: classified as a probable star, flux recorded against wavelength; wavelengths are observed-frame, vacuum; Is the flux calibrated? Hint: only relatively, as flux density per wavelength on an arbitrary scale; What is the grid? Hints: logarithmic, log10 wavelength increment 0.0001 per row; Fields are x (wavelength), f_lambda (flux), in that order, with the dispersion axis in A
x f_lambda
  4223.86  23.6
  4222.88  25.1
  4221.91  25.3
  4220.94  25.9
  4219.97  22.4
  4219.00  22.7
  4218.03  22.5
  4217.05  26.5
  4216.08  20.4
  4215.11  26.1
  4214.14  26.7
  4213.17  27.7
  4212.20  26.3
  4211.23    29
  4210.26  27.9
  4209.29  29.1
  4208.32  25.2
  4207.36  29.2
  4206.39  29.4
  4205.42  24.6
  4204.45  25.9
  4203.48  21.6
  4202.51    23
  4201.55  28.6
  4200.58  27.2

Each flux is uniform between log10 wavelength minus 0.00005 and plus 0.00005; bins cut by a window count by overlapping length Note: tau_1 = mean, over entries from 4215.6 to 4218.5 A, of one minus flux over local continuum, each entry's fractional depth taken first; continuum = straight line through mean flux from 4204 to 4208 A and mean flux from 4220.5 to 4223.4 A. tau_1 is 0.11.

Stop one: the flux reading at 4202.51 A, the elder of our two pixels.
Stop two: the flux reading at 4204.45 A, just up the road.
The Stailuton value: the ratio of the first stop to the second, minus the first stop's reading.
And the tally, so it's -22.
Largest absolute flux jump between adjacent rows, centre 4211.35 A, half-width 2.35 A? 2.7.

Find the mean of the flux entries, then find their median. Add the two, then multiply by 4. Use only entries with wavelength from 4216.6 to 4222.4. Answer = 193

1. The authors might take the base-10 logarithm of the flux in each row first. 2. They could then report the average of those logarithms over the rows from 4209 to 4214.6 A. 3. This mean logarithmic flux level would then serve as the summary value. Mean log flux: 1.44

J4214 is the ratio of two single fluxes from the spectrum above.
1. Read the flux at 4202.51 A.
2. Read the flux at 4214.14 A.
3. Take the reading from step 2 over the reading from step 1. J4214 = 1.16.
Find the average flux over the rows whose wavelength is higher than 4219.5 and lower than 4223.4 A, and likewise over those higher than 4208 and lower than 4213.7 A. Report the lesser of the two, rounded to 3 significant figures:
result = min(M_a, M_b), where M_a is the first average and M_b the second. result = 24.7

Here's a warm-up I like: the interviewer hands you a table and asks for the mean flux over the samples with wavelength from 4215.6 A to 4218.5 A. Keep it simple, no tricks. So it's 23.1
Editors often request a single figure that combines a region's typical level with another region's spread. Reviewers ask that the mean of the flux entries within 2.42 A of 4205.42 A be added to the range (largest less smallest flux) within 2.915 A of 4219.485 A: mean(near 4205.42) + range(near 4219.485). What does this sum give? 30.2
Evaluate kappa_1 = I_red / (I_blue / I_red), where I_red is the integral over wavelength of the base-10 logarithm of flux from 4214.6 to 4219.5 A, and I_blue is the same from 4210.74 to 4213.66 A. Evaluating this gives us 11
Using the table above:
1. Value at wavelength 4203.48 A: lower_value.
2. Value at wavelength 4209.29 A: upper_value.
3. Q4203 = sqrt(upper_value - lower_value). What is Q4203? 2.7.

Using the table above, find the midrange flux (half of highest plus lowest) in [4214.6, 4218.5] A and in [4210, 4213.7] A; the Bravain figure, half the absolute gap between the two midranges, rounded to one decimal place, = 2.1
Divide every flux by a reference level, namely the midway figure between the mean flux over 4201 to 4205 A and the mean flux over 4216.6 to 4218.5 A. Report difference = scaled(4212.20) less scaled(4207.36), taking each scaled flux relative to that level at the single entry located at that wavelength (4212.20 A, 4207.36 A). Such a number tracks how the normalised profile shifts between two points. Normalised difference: -0.12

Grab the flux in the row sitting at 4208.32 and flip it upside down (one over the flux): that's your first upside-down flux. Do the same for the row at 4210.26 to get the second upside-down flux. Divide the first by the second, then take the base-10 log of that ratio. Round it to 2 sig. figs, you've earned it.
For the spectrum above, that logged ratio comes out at 0.044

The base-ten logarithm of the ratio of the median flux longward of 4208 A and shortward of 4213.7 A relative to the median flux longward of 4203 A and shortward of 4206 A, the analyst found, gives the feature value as 0.05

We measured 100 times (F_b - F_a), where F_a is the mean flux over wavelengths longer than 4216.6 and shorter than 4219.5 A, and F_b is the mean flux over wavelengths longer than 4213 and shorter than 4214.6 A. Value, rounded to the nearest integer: 330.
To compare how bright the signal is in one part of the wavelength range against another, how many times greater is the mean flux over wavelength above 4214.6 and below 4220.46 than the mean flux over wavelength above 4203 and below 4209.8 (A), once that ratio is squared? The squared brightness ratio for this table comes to 0.79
